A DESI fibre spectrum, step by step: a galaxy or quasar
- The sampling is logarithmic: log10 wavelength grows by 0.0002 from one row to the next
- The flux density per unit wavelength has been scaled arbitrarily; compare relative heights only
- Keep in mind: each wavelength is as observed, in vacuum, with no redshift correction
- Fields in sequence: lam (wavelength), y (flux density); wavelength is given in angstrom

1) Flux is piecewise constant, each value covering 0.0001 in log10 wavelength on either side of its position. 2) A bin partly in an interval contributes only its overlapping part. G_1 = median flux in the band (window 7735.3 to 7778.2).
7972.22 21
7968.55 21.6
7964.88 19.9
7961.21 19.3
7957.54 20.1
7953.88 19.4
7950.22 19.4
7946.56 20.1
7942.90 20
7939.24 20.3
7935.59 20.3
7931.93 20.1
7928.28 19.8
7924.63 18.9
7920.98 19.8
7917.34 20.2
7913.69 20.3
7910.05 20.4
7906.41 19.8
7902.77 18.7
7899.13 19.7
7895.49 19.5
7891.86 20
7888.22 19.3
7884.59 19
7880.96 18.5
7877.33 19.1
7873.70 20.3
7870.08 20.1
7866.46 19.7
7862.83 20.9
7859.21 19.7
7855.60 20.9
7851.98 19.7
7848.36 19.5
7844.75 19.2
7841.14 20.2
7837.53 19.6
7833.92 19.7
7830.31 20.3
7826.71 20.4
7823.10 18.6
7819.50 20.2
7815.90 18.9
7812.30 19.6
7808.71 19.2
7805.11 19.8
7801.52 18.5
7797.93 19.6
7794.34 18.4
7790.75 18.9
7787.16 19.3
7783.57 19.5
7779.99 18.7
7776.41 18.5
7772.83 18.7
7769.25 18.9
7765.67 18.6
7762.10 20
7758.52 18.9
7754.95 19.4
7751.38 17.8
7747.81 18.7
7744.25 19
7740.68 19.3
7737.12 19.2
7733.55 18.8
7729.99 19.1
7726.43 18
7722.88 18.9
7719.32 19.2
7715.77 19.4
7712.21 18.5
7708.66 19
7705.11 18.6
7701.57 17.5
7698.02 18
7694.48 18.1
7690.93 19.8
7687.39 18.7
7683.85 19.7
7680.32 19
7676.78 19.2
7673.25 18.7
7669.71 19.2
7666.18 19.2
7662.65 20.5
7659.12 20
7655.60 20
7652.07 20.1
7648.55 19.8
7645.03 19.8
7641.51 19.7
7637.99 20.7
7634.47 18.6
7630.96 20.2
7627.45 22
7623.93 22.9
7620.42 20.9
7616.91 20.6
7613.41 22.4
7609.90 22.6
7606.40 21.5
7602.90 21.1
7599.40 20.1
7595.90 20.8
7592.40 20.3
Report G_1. 18.9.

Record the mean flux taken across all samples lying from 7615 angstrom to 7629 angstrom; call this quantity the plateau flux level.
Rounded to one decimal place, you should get 21.6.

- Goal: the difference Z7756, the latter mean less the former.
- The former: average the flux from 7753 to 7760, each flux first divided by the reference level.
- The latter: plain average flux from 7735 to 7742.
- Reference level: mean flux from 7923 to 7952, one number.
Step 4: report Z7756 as 18.3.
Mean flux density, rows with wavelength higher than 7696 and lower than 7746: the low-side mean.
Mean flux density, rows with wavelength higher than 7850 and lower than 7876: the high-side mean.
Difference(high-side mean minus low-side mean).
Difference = 1.4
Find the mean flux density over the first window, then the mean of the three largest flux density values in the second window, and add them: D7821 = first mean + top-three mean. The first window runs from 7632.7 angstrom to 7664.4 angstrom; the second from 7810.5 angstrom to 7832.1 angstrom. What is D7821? 40.2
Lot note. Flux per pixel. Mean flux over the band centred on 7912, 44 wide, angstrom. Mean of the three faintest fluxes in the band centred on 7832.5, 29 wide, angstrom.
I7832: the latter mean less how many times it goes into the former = 18.1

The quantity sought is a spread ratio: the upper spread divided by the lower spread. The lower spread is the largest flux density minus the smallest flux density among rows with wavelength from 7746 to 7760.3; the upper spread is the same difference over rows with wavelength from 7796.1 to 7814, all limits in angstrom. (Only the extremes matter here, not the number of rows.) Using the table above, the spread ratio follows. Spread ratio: 0.81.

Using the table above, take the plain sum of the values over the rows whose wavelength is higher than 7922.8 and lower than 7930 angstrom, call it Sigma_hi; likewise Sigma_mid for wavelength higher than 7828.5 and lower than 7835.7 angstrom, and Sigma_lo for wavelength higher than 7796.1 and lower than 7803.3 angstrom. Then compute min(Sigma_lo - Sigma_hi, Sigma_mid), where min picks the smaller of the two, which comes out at -0.6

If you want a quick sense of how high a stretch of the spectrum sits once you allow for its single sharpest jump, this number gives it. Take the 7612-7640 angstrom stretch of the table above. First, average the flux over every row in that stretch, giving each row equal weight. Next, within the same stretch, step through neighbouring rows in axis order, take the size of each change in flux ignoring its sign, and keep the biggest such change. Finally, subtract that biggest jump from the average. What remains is 18.9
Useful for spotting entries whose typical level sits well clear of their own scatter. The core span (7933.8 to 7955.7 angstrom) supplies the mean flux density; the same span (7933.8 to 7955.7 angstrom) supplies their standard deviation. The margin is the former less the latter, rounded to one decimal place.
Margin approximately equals 19.5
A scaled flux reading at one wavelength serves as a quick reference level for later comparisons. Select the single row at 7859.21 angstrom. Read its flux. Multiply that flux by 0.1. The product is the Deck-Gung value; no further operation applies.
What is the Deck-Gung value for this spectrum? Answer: 1.97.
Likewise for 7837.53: 1.96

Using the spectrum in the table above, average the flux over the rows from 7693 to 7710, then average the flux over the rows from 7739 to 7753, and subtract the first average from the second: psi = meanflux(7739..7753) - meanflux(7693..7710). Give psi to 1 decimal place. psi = 0.5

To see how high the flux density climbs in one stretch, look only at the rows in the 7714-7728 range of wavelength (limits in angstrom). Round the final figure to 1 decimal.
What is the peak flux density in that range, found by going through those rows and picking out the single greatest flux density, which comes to 19.4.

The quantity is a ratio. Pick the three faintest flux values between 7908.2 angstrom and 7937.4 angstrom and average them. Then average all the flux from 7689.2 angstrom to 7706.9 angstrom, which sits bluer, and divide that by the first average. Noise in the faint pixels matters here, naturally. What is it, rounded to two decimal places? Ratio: 0.94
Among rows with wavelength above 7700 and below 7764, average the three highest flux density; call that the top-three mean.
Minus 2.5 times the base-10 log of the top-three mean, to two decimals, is -3.23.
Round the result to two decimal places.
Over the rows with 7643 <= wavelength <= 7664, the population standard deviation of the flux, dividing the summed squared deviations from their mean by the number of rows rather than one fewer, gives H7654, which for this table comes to 0.24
